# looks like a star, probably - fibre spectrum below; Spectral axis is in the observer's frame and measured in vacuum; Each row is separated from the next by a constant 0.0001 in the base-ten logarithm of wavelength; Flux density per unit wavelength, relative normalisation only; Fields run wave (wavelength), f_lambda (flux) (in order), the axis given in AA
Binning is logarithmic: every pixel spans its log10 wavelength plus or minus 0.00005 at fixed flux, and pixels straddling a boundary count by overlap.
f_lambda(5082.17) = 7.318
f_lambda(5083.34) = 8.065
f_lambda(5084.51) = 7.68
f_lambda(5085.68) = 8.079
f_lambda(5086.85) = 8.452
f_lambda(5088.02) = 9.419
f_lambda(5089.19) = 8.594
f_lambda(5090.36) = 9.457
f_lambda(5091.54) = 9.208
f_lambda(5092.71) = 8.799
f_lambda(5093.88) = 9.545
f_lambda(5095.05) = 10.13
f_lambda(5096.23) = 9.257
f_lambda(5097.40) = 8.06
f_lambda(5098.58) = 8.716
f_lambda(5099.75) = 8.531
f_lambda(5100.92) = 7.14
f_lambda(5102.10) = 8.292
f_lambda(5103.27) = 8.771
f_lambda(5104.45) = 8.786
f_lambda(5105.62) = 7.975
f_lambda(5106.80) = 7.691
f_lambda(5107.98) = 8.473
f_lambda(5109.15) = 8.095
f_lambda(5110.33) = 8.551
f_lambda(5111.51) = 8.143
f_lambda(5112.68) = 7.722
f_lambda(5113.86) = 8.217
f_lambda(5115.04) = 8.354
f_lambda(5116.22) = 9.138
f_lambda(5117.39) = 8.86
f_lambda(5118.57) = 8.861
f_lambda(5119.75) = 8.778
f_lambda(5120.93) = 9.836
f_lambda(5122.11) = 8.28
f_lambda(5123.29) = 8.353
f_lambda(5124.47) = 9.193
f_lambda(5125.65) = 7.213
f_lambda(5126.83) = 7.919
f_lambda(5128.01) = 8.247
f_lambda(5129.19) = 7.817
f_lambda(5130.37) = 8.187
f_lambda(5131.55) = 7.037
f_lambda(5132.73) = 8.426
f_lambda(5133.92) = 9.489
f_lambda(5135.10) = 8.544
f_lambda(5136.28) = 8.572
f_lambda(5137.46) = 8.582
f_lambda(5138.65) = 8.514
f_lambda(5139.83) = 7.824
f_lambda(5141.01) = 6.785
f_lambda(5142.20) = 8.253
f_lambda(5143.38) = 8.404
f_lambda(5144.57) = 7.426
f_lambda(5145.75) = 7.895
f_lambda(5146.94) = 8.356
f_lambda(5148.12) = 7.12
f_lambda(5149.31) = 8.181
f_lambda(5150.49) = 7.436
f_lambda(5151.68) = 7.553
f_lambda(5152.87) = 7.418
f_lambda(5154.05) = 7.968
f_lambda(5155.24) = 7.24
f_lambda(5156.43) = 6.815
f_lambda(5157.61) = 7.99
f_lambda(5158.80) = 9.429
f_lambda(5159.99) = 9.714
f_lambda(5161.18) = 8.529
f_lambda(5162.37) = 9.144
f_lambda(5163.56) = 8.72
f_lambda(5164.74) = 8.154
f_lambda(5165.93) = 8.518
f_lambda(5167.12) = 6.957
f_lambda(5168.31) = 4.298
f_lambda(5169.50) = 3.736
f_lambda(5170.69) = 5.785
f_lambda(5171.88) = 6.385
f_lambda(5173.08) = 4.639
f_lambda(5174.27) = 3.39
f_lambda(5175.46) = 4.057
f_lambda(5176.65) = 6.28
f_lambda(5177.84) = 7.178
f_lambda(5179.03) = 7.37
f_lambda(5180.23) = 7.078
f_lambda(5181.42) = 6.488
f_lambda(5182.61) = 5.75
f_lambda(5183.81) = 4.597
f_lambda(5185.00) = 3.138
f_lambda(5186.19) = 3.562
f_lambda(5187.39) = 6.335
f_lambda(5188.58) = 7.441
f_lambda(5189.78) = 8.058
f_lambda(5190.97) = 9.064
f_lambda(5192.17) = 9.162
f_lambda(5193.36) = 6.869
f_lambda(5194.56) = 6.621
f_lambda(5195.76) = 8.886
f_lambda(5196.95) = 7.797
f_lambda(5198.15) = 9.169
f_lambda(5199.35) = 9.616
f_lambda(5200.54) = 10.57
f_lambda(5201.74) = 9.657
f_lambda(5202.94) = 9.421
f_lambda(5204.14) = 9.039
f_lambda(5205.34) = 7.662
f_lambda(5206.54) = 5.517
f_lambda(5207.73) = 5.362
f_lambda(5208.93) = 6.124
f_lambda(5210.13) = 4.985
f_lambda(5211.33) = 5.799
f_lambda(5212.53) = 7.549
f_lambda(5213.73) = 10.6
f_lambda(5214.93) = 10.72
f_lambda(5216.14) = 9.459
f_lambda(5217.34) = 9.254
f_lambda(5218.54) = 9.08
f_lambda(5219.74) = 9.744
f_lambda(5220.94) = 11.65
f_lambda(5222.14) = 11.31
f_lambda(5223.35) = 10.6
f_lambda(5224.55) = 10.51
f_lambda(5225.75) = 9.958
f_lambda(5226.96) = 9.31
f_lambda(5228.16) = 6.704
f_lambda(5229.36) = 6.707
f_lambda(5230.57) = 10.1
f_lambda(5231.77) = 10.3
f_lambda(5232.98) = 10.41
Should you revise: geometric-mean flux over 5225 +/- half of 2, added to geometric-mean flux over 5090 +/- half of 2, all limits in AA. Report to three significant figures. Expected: 19.2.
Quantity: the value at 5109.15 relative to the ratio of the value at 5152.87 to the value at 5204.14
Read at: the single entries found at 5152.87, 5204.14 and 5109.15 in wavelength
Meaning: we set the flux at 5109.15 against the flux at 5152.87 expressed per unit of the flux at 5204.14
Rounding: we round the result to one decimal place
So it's 9.9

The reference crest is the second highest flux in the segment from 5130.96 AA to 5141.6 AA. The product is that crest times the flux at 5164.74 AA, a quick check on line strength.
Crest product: 70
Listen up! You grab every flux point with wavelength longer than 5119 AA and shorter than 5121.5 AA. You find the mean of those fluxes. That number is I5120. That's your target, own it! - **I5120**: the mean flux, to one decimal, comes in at 9.3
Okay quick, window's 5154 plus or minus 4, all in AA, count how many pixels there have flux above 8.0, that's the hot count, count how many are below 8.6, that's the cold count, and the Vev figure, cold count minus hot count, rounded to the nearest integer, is 7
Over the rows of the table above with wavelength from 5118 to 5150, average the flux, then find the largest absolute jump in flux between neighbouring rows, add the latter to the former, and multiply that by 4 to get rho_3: 41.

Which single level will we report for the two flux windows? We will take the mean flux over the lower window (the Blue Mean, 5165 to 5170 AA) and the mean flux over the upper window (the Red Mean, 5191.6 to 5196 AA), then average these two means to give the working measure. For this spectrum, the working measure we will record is 6.9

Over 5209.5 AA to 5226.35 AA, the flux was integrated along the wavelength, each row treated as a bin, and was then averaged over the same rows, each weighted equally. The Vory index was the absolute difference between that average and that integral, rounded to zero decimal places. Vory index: 148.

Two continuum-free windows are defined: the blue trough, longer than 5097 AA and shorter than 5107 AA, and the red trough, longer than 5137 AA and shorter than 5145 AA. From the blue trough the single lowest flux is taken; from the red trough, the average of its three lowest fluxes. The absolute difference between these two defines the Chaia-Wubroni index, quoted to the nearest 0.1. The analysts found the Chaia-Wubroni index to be 0.2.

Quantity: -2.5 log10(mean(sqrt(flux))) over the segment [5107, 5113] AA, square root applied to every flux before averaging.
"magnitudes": -1.14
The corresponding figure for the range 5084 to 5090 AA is -1.16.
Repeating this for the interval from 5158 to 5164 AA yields -1.20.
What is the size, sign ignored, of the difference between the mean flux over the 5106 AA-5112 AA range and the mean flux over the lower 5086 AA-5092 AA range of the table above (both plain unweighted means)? 0.8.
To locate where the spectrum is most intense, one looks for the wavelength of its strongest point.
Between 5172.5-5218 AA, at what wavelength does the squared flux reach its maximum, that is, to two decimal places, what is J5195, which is 5214.93 AA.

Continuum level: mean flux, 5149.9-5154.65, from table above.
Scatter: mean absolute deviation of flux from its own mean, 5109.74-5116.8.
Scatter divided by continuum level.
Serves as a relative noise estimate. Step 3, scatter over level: 0.043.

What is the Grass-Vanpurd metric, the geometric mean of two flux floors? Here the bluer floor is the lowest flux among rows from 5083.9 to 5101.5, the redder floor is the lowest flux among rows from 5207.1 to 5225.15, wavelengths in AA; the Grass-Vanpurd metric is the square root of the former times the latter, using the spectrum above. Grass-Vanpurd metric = 5.97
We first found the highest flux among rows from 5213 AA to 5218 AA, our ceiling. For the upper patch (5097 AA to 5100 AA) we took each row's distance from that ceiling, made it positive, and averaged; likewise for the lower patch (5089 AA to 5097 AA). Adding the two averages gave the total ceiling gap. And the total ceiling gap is 3.7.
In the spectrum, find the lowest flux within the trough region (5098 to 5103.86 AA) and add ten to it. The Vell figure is 17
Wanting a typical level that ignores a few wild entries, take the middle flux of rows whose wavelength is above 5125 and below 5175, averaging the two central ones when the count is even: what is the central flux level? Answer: 7.9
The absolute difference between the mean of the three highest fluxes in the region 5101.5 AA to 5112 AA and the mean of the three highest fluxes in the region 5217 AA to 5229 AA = 2.5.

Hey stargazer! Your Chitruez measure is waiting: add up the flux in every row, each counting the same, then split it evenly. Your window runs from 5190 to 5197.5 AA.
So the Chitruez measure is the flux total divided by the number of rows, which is 8.07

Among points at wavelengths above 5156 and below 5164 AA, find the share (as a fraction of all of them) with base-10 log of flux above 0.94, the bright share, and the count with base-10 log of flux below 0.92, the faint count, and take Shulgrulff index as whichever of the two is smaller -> 0.6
